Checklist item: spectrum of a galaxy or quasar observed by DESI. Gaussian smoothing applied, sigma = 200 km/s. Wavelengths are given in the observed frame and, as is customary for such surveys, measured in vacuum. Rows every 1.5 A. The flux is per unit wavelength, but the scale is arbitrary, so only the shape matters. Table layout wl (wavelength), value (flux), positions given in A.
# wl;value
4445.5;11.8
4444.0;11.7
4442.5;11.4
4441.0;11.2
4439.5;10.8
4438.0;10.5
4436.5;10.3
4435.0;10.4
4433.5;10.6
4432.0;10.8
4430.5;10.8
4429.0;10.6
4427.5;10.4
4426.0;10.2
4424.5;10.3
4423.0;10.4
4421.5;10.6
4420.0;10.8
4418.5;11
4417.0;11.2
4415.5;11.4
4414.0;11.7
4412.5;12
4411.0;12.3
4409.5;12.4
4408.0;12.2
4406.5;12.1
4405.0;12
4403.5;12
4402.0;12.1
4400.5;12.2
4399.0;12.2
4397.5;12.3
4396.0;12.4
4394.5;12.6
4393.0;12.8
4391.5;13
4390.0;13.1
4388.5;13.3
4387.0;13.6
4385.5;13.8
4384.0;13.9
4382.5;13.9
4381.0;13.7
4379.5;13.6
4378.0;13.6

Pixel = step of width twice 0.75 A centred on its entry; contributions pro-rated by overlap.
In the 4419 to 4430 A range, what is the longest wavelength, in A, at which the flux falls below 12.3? 4429.0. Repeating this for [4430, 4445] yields 4444.0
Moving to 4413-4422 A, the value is 4421.5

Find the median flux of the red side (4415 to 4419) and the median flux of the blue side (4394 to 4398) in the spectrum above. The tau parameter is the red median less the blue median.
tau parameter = -1.2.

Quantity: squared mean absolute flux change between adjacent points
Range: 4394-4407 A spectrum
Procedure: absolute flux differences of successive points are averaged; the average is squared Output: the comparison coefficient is 0.008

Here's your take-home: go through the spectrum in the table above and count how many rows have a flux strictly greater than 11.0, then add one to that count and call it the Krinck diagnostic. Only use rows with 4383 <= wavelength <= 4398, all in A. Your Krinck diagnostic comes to 11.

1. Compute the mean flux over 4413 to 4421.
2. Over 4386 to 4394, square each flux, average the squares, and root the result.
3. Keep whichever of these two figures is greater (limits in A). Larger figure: 13.2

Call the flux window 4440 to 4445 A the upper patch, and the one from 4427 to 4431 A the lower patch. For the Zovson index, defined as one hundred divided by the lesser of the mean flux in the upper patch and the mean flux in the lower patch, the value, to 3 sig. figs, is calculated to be 9.43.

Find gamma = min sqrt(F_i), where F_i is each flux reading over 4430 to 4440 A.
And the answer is 3.2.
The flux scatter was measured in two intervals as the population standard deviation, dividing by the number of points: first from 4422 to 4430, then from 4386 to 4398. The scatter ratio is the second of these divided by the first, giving 3.2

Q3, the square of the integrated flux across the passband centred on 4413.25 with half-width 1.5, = 1264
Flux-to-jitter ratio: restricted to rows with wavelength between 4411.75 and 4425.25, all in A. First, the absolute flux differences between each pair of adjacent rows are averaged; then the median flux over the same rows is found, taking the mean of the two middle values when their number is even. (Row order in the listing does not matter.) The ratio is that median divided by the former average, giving 52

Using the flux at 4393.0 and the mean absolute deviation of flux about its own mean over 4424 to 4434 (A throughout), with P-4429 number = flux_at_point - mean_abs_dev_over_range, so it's 12.6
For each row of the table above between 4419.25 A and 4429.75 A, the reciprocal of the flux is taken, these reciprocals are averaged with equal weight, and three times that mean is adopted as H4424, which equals 0.287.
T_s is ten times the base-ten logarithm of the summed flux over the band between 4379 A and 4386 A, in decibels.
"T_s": 18.4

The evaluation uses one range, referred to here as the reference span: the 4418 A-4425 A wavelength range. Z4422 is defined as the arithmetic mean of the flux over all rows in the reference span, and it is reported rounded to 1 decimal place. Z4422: 10.6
